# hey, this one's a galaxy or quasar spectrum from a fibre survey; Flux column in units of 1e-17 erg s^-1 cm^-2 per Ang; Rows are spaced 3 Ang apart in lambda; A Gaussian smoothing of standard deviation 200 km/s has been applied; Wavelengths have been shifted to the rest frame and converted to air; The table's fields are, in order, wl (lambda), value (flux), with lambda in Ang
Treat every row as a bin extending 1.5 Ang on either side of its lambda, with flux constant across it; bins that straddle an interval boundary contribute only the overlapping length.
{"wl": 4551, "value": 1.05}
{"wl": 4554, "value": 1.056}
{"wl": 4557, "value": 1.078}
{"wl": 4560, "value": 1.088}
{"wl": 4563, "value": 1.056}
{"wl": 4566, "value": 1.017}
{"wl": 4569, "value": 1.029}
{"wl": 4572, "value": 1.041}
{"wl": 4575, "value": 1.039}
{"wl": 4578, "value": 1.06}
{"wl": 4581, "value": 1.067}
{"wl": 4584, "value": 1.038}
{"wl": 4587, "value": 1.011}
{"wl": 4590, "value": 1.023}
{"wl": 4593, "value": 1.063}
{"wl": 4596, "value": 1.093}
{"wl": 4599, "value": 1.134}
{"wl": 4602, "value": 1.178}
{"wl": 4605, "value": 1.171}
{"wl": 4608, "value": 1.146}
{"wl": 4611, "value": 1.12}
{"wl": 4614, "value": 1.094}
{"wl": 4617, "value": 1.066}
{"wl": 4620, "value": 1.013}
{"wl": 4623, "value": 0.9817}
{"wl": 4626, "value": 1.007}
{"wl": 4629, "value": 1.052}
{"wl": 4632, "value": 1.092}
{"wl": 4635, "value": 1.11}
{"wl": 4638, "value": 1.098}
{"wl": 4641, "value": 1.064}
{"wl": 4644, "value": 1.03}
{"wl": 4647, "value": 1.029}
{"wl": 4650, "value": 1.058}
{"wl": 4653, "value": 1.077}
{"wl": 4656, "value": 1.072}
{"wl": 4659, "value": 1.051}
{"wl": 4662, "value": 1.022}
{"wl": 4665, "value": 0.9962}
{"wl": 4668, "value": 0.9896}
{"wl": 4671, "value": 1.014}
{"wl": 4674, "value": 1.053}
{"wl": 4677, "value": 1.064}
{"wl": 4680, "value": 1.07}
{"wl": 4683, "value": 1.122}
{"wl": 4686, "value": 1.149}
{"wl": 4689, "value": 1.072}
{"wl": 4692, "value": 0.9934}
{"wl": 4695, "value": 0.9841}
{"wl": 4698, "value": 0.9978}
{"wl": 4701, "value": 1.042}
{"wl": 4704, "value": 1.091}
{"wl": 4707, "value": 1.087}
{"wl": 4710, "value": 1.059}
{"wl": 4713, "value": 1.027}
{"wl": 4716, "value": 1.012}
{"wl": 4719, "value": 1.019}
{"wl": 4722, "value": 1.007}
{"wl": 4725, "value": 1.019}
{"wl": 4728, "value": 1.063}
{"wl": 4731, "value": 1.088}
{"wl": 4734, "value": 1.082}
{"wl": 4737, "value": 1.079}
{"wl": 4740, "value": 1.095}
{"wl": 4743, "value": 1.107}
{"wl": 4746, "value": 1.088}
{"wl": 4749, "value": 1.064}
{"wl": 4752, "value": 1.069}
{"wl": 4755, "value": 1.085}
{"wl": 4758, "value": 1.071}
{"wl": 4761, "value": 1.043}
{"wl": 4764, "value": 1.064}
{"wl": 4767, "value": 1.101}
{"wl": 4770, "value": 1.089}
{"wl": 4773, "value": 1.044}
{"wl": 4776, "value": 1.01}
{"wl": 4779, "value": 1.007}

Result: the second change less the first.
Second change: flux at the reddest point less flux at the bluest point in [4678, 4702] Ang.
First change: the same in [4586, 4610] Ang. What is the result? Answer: -0.16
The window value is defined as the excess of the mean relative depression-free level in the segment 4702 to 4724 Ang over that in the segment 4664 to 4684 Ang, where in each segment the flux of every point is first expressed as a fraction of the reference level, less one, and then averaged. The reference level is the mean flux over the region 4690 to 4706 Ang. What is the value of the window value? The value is -0.001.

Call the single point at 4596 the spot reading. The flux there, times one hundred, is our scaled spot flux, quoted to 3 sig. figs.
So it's 109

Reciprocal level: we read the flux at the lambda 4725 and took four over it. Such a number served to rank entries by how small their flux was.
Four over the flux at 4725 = 3.93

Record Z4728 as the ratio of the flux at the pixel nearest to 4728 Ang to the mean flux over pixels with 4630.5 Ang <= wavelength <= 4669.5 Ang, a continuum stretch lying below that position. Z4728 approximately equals 1.01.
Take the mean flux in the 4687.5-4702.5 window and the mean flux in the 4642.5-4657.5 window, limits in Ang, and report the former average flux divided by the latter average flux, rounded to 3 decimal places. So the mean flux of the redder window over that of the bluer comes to 0.966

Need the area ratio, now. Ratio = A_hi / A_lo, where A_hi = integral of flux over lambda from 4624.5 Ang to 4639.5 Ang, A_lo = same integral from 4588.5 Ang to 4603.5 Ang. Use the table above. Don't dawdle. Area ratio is 0.98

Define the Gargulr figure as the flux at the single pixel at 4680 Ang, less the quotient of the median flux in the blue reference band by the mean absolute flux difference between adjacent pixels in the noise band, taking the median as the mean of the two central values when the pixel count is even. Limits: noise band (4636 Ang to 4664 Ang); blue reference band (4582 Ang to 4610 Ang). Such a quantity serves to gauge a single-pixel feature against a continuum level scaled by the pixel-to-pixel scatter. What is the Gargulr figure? -50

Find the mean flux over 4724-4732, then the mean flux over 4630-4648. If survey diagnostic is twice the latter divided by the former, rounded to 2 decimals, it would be 2.03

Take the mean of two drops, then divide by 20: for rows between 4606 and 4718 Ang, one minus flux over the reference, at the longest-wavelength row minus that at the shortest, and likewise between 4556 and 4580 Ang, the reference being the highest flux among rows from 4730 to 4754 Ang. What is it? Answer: 0.0034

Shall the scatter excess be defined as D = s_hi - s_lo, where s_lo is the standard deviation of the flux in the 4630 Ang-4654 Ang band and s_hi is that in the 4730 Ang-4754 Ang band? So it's -0.02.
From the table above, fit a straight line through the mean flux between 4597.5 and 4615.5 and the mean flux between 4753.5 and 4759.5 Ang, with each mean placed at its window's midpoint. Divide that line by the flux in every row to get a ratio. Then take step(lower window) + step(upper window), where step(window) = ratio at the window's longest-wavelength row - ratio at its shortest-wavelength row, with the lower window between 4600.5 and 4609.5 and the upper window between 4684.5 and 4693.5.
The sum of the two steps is 0.17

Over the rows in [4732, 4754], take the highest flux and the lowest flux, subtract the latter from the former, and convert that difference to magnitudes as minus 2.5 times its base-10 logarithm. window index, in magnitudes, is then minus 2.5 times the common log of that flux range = 3.4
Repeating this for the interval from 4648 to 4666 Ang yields 2.7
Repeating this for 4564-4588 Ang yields 3.1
